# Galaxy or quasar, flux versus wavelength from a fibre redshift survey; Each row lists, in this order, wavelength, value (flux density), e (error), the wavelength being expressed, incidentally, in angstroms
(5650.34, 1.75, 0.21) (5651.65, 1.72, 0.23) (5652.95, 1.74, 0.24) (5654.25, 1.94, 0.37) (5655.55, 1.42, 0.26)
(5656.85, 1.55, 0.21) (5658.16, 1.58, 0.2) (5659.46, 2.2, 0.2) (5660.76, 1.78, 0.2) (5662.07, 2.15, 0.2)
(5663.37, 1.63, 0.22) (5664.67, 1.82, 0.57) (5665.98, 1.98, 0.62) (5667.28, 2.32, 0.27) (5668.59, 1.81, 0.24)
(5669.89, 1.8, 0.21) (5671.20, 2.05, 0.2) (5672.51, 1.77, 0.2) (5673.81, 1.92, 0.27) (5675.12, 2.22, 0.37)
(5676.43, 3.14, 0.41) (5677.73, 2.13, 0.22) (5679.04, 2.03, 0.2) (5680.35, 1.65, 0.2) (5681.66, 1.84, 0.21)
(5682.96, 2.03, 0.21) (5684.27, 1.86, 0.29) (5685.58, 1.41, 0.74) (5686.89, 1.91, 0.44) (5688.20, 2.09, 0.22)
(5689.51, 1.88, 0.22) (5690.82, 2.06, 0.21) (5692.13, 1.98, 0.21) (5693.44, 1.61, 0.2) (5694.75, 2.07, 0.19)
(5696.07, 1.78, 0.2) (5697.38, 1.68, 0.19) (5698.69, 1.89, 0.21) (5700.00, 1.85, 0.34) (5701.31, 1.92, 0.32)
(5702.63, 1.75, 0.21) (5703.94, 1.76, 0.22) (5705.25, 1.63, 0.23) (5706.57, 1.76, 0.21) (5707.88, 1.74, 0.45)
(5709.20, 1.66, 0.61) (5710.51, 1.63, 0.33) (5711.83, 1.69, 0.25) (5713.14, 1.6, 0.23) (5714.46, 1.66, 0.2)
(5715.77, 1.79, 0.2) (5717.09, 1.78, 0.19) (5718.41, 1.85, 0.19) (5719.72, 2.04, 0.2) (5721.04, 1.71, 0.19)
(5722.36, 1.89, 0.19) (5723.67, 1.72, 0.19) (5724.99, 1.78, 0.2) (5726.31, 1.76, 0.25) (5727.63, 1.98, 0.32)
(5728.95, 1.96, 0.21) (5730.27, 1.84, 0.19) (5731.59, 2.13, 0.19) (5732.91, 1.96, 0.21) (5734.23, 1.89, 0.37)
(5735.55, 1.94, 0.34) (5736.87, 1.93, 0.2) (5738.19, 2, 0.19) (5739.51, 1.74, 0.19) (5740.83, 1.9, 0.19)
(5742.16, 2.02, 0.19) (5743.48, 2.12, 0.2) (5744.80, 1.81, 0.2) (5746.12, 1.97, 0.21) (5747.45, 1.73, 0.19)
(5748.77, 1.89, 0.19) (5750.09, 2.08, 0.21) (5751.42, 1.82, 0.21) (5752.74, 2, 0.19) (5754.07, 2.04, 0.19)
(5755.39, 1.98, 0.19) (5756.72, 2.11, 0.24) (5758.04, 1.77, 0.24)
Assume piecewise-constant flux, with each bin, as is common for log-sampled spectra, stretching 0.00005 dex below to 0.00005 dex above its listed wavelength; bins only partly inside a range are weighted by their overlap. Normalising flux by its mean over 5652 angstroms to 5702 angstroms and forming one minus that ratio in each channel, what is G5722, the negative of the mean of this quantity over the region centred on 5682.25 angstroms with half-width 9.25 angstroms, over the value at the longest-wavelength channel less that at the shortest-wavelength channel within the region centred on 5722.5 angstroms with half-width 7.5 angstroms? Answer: -0.6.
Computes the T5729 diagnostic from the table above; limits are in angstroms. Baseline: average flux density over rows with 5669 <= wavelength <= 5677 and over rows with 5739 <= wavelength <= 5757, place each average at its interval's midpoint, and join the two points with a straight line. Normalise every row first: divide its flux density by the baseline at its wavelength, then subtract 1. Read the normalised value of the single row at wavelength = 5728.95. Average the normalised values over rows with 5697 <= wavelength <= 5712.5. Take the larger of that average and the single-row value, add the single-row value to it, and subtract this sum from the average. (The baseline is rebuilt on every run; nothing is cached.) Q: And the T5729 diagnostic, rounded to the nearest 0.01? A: -0.12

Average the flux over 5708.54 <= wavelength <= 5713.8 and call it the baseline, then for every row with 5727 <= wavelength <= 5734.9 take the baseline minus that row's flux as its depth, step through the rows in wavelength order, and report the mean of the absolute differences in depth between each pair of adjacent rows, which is 0.13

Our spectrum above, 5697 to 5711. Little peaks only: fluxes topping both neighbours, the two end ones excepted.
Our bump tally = 4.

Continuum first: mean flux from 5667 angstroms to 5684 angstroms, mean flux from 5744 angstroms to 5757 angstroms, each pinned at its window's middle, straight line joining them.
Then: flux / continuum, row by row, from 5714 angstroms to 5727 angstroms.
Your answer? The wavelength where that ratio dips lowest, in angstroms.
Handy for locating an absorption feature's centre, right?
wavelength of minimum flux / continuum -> 5714.46 angstroms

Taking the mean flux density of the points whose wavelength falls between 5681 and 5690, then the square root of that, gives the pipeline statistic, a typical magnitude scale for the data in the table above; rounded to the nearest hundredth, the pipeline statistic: 1.36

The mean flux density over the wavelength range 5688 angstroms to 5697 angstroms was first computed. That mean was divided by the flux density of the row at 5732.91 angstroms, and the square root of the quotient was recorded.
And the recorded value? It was 0.99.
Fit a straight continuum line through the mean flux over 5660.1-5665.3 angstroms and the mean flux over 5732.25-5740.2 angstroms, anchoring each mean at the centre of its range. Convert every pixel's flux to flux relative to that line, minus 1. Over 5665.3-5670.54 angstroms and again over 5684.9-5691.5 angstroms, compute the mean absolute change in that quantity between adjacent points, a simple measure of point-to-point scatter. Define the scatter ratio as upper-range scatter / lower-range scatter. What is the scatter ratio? 0.92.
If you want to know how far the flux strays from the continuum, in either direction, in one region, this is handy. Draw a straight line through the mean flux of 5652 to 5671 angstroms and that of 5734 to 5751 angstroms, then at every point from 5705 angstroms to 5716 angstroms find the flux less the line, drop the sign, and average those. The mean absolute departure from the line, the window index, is 0.21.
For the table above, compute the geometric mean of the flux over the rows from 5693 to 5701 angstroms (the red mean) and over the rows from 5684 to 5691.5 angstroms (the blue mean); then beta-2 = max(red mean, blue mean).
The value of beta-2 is 1.85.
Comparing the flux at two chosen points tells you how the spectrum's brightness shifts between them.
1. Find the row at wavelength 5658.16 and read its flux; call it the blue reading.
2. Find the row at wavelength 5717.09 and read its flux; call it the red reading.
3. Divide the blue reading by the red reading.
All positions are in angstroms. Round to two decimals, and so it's 0.89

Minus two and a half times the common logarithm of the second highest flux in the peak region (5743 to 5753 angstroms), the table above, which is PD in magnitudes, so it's -0.80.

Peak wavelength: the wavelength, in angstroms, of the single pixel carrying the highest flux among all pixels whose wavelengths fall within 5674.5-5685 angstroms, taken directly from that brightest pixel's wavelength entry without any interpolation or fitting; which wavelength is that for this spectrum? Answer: 5676.43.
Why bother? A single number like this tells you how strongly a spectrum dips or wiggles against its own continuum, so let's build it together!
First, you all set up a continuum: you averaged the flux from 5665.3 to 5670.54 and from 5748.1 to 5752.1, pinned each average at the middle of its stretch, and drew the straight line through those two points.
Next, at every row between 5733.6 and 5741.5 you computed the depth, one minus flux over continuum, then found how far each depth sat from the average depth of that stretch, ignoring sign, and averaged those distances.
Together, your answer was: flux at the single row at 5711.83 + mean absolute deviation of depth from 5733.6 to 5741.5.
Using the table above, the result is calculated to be 1.72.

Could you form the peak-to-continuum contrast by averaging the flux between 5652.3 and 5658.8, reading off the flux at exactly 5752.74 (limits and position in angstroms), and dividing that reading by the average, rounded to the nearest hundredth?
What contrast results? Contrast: 1.22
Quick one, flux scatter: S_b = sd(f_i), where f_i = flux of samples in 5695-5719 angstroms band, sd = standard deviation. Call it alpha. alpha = 0.09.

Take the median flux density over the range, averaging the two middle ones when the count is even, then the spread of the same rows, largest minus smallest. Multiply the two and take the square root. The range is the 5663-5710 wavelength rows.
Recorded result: 1.8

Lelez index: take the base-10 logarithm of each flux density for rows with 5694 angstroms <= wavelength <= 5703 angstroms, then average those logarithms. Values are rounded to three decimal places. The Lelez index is 0.266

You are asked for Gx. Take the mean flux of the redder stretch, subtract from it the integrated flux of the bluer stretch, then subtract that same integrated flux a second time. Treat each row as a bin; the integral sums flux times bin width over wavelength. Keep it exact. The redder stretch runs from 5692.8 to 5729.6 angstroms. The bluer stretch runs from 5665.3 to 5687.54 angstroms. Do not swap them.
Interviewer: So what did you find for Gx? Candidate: -87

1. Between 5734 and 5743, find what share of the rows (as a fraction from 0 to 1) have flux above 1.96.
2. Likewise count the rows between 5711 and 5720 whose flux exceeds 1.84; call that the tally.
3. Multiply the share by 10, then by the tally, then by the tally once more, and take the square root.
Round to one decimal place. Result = 3.4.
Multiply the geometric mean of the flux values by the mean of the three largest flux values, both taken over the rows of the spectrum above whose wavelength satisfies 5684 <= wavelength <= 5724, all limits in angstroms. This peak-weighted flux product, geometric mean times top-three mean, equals 3.71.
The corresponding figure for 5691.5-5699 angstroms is 3.62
